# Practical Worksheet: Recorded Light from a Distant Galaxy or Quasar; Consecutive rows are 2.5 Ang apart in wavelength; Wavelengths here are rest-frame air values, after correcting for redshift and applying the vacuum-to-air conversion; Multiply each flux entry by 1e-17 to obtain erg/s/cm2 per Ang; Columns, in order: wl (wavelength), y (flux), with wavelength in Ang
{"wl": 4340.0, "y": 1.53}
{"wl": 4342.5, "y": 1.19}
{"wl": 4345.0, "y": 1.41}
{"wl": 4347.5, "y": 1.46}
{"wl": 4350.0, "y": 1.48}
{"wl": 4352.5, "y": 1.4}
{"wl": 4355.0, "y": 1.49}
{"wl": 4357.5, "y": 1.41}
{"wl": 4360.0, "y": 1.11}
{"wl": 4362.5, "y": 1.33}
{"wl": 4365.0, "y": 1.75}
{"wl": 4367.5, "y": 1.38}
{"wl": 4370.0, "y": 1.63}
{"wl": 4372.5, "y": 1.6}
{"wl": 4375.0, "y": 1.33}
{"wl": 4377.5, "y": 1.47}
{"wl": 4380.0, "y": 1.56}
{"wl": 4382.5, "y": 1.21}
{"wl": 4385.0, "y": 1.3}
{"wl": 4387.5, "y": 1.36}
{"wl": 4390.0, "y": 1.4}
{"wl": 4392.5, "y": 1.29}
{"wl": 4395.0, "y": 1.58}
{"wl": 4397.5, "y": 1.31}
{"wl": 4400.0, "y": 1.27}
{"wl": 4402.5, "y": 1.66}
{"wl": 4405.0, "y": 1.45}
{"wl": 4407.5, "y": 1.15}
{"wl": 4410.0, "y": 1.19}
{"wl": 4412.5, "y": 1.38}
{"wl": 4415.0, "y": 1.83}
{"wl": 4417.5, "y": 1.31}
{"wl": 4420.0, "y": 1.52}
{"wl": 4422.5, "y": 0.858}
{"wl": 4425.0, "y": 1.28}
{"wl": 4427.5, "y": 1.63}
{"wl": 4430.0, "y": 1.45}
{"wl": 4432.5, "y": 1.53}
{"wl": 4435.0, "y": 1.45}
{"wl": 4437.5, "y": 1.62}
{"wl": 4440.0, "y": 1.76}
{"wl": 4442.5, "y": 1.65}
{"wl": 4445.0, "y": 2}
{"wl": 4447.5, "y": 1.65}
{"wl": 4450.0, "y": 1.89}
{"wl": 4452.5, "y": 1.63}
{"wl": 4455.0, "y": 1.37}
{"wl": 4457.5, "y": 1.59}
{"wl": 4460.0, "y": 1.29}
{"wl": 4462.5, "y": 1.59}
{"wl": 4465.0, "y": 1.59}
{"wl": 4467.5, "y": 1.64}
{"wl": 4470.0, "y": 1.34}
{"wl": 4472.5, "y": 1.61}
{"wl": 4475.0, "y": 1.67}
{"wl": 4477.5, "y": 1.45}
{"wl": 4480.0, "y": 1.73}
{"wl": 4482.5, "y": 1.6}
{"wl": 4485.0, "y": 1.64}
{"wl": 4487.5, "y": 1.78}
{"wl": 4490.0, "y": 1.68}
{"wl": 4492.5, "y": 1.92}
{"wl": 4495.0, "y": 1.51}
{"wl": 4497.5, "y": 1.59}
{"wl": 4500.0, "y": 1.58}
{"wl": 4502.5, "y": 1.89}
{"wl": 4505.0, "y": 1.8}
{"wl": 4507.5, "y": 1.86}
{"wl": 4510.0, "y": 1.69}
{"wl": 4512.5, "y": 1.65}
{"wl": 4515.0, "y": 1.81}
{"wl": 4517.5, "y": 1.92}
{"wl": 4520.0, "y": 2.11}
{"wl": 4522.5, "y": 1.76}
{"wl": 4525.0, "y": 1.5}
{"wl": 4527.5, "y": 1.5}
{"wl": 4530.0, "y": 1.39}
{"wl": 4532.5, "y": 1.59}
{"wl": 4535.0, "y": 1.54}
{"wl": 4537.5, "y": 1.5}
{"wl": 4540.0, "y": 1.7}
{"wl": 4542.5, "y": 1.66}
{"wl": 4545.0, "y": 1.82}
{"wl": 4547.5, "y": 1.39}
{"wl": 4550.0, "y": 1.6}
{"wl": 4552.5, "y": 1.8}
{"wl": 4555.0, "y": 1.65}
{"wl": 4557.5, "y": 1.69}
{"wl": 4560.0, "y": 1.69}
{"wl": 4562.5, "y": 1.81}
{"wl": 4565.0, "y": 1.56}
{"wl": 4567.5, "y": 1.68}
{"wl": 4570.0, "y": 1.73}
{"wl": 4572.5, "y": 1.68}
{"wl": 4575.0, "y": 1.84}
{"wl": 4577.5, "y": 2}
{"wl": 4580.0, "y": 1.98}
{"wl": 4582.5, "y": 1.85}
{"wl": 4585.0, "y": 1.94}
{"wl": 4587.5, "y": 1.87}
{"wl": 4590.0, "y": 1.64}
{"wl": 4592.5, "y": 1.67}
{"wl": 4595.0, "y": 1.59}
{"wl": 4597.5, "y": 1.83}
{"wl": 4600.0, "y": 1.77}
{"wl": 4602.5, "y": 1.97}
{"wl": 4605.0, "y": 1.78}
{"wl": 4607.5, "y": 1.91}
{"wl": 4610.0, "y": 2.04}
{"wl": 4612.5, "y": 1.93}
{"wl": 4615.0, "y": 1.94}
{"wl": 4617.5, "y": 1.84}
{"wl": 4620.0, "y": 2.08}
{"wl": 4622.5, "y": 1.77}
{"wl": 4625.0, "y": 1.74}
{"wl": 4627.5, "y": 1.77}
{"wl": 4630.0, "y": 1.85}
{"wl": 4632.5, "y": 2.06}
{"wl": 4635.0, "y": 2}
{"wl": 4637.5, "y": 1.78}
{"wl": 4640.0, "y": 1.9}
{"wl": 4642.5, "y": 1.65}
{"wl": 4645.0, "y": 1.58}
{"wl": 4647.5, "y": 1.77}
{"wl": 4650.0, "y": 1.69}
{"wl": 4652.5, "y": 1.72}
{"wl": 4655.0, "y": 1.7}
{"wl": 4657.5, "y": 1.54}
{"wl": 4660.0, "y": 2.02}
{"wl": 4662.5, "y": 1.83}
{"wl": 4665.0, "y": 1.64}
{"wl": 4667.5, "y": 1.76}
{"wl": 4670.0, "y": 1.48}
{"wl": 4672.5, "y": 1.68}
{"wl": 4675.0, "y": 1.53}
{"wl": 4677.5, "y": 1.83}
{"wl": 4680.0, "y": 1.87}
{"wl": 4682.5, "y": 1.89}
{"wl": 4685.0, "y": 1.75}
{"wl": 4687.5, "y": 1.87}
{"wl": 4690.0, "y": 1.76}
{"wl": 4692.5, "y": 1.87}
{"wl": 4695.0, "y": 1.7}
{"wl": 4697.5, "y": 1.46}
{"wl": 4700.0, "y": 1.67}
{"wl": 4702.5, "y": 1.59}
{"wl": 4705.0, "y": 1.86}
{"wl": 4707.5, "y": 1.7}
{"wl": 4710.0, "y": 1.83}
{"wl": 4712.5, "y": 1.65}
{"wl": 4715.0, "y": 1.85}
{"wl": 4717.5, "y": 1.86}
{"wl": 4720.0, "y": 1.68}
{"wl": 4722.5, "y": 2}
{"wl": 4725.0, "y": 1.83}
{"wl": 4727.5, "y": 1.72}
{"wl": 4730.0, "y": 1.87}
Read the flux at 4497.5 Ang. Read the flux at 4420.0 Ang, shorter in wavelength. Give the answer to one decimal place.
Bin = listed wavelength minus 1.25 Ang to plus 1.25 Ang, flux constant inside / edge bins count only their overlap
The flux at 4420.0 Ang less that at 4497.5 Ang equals -0.1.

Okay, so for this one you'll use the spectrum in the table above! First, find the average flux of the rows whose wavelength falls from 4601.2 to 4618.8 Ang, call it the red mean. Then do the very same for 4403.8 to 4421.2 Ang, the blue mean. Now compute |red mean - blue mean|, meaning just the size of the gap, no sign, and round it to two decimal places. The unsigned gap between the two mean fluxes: 0.51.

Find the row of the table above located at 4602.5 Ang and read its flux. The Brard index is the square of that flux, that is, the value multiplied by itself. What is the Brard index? 3.9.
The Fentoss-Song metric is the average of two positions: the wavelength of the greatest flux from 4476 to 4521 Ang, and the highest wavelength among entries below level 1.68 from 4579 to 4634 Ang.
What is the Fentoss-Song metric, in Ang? 4557.5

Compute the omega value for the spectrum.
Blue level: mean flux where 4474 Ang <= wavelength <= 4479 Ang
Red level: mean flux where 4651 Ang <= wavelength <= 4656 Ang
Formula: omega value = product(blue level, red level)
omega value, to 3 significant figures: 2.67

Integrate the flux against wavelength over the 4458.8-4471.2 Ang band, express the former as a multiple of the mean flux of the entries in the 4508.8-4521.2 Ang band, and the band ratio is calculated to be 10.1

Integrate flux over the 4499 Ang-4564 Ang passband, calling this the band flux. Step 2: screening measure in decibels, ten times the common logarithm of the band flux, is 20.4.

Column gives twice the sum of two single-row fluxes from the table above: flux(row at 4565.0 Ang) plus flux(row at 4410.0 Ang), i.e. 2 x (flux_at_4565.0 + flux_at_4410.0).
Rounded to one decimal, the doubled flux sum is 5.5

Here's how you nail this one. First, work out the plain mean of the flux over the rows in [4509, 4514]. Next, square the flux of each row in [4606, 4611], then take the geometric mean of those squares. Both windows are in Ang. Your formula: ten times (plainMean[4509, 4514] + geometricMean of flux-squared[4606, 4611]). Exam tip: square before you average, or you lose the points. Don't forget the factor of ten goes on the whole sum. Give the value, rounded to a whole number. 56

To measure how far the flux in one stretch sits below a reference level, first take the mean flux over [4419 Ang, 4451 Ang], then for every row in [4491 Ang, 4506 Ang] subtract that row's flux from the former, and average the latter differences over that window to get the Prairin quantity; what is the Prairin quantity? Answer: -0.15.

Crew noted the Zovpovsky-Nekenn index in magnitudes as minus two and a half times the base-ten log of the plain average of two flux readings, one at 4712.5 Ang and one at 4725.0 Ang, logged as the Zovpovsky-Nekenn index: -0.60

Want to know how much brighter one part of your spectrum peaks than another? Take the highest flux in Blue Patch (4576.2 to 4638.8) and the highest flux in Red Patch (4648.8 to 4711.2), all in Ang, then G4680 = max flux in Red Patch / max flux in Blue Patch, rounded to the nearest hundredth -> 0.97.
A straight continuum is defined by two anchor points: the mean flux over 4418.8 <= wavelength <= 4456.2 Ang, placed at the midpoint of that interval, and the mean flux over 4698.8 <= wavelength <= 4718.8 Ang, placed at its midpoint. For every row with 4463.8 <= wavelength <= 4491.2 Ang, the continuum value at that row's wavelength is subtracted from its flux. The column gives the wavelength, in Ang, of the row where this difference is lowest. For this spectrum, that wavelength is 4470.0 Ang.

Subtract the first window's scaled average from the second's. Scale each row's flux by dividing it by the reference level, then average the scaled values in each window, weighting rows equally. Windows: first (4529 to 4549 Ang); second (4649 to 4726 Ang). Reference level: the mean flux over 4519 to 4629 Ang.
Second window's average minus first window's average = 0.10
